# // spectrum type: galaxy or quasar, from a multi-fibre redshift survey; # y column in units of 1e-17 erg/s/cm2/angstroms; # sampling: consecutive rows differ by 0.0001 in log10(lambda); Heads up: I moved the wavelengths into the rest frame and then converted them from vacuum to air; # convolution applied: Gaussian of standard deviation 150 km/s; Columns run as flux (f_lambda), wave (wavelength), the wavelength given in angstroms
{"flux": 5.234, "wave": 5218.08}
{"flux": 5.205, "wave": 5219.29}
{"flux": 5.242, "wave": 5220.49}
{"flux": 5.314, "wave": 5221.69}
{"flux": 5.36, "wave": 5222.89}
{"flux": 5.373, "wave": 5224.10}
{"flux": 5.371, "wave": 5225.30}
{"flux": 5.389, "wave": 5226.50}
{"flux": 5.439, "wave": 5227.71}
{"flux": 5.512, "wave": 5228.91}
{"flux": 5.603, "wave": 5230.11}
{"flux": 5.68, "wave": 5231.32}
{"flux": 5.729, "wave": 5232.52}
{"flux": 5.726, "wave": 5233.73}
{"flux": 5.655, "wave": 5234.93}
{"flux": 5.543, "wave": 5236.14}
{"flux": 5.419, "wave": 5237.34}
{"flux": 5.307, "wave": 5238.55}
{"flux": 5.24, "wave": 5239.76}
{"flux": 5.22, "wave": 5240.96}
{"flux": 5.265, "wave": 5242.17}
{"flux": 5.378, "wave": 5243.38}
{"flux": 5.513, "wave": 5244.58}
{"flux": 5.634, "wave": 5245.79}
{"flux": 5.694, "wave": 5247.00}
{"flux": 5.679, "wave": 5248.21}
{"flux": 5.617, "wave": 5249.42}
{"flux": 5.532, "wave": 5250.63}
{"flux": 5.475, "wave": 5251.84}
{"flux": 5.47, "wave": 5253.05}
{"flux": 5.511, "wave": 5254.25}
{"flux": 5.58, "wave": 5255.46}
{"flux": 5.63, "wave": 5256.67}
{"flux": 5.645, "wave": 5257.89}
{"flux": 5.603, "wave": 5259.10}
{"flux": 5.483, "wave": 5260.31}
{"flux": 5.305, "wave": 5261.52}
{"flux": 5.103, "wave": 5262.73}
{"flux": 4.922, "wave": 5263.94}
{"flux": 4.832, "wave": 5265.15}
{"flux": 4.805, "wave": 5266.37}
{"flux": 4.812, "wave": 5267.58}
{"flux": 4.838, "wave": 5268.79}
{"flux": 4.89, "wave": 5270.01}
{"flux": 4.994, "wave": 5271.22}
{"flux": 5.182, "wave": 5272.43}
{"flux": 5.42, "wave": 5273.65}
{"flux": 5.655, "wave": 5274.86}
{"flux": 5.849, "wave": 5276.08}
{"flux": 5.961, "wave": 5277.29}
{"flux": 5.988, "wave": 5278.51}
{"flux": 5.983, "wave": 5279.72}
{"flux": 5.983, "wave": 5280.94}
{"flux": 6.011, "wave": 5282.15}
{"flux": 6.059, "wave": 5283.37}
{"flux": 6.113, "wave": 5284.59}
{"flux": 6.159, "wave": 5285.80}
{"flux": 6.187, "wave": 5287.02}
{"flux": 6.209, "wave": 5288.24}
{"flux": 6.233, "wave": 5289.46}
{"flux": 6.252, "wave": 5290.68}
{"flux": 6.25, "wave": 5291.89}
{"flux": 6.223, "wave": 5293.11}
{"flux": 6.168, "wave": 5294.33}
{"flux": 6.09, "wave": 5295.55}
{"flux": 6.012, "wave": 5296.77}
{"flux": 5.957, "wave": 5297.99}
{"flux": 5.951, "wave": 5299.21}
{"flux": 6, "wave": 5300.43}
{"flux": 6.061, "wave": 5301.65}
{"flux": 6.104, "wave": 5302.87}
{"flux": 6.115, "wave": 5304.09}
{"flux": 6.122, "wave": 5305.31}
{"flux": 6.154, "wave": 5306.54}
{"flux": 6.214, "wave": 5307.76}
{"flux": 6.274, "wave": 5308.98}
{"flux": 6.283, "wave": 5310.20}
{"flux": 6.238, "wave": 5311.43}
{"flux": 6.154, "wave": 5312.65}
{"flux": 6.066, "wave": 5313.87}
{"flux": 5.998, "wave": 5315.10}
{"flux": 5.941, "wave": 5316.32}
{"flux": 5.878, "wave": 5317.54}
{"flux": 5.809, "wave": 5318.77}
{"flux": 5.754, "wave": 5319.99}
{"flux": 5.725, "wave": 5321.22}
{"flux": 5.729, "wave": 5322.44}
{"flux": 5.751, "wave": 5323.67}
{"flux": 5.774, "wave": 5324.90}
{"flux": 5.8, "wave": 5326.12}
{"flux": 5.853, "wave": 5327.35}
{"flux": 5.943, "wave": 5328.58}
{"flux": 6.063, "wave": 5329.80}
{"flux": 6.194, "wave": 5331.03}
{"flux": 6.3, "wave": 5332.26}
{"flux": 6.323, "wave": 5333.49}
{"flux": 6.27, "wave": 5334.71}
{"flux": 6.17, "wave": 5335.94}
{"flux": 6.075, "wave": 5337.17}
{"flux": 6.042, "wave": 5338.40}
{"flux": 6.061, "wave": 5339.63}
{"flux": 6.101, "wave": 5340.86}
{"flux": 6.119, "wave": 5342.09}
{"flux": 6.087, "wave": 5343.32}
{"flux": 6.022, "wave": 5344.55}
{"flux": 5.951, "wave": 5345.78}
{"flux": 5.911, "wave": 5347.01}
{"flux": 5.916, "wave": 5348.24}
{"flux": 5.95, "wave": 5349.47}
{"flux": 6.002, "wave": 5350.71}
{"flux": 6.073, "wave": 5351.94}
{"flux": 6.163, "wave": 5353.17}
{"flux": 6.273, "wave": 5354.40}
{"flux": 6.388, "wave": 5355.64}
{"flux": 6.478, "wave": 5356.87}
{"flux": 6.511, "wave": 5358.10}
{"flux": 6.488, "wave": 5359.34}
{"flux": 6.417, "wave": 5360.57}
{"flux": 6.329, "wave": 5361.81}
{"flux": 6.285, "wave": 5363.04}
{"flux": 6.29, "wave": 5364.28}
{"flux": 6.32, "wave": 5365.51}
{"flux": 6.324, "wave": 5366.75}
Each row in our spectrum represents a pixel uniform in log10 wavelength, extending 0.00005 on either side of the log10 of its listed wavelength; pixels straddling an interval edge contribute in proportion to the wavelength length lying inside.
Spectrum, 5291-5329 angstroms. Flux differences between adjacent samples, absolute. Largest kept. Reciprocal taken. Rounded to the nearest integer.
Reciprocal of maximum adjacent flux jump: 11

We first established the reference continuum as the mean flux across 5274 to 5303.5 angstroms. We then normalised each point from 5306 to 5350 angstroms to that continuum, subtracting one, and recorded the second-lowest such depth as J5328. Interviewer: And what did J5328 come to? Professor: -0.05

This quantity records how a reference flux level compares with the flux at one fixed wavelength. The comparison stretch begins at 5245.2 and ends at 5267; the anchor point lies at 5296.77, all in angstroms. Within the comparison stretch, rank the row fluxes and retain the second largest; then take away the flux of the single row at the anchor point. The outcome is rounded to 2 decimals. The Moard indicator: -0.33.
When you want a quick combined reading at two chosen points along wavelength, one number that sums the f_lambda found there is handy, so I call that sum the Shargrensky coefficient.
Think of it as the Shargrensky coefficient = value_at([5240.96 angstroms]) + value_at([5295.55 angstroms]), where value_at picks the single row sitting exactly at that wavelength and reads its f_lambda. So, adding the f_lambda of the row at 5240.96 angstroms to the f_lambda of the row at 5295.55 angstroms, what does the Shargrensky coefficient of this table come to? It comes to 11.3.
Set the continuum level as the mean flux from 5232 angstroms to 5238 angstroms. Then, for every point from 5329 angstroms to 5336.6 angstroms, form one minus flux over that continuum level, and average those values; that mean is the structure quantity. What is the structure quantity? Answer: -0.108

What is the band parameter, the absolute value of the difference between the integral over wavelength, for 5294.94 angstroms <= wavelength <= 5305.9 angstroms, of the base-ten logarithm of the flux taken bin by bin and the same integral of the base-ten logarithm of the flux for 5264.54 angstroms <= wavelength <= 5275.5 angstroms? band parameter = 0.9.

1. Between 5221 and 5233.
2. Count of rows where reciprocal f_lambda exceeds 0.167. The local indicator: 10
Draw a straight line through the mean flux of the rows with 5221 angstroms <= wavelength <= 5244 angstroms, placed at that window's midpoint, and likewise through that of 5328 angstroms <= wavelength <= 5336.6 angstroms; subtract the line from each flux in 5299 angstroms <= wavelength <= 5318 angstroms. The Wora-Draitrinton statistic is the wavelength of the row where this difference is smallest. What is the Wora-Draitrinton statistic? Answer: 5317.54 angstroms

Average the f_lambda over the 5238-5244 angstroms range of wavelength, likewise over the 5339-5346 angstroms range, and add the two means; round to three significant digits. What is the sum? 11.3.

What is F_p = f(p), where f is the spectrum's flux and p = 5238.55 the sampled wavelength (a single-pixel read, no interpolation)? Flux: 5.307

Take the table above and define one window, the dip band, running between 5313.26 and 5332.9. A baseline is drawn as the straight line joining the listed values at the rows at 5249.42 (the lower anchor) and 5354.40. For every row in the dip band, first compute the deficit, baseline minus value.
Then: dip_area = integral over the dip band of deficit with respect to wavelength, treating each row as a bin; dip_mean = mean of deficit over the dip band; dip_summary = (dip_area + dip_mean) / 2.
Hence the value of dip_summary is 1.7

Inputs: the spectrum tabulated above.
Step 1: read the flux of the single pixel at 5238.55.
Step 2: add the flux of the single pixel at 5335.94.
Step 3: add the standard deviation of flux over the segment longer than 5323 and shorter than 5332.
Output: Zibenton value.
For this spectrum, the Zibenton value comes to 11.6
